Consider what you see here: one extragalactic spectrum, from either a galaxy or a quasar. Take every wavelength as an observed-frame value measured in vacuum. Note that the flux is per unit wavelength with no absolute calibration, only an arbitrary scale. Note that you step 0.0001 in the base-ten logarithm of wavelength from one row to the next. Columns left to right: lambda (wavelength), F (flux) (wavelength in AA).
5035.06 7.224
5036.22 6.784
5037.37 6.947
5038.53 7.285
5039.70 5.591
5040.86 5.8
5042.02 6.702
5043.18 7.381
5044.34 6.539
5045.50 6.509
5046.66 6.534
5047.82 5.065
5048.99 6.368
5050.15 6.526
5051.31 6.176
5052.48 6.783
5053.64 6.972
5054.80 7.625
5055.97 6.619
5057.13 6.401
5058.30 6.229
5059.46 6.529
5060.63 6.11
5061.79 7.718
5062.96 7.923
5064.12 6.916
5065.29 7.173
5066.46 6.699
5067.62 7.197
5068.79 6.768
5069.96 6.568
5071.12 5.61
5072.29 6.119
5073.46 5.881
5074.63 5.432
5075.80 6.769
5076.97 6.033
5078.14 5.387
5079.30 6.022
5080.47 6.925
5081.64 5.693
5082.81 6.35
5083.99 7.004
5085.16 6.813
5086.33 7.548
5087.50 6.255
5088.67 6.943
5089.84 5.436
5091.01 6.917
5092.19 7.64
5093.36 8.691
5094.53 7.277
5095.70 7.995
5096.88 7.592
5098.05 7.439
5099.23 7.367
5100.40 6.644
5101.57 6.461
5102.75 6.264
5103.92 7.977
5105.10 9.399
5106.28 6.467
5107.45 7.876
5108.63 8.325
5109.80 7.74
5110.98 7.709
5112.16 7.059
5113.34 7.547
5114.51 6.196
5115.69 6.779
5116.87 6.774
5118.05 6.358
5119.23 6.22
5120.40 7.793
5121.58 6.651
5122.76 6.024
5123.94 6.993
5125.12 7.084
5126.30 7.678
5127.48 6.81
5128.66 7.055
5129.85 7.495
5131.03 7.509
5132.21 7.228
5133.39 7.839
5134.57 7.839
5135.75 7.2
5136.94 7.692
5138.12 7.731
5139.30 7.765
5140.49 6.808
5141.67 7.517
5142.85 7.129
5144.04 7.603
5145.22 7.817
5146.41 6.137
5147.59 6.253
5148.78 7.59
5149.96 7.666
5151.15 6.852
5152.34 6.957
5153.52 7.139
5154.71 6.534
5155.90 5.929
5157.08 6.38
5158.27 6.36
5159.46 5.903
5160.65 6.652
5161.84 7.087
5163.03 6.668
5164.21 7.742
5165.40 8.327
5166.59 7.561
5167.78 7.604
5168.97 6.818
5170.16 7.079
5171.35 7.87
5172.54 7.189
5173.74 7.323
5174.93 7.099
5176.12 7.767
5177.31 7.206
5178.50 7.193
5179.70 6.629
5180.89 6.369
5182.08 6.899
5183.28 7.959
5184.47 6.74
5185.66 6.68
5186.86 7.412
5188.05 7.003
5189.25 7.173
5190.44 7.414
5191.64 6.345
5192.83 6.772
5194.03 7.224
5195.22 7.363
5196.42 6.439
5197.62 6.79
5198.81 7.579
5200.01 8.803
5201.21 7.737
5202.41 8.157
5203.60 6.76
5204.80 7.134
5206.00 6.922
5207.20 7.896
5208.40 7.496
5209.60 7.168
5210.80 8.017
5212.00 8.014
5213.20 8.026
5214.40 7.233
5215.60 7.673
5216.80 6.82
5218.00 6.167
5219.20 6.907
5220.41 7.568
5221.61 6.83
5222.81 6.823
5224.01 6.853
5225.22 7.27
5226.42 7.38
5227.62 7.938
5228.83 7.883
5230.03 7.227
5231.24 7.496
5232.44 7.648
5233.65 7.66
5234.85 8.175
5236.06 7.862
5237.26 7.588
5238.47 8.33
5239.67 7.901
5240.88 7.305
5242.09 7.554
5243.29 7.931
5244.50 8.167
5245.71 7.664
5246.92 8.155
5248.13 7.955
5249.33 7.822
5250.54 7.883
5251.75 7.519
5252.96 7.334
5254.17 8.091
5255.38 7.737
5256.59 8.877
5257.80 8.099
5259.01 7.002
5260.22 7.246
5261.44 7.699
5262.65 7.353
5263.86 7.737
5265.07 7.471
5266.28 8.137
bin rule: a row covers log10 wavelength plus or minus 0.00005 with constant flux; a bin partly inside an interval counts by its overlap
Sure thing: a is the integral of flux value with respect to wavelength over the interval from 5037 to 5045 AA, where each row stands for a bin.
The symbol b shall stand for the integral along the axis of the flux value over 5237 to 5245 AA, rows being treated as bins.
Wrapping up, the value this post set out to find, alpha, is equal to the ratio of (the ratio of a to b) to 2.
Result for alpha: 0.42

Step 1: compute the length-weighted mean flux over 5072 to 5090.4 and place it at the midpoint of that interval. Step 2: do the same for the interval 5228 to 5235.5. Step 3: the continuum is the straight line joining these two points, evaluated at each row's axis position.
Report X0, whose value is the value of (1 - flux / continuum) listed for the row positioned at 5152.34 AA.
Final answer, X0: 0.00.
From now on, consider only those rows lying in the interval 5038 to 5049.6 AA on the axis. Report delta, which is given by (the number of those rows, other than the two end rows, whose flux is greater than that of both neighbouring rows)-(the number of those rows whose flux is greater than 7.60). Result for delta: 2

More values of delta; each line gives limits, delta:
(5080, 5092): 3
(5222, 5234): -3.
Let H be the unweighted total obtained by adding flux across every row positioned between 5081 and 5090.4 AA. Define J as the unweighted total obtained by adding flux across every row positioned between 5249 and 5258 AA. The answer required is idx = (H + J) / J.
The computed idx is 1.82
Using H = 52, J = 63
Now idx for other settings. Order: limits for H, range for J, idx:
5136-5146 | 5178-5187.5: 2.07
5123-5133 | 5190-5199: 2.03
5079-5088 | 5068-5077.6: 2.07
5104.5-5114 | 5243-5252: 1.98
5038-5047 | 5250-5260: 1.84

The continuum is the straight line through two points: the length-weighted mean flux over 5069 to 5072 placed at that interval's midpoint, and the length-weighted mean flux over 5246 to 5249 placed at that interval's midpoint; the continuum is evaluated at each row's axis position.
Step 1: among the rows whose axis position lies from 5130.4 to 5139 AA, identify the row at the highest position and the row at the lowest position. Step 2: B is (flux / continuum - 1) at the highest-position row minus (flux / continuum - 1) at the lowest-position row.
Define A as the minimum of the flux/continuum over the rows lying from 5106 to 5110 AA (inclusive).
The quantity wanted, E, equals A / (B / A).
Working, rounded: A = 0.987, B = 0.02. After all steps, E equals 47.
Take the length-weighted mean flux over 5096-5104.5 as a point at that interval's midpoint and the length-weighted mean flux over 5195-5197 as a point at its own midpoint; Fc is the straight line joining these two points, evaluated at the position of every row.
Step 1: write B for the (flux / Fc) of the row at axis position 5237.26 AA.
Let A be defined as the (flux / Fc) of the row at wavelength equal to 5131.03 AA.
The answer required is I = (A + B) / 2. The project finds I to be 1.10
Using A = 1.07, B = 1.14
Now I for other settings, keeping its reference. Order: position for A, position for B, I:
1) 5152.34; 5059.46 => 0.95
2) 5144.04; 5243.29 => 1.14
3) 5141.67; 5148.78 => 1.08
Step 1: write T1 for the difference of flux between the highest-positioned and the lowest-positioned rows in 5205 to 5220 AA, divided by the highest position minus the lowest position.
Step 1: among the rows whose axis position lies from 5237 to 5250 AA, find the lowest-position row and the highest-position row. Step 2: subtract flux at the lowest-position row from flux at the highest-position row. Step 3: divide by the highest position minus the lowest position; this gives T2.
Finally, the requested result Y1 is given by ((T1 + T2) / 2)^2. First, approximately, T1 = 0.00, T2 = 0.019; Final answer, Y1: 0.000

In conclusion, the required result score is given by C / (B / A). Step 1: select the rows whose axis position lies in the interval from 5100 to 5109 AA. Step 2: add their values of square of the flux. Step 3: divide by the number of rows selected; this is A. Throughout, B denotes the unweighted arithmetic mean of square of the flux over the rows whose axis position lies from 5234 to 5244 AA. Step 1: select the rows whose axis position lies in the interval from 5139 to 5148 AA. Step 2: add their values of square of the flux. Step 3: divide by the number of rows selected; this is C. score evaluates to 47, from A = 56.3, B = 61.4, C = 51.2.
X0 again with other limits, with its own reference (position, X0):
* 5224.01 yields 0.10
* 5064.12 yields -0.13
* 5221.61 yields 0.10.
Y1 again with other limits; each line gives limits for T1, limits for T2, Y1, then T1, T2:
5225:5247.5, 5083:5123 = 0.000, 0.04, -0.025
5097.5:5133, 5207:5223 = 0.001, -0.01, -0.069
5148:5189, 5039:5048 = 0.002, -0.01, -0.065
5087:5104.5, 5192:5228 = 0.005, 0.10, 0.034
